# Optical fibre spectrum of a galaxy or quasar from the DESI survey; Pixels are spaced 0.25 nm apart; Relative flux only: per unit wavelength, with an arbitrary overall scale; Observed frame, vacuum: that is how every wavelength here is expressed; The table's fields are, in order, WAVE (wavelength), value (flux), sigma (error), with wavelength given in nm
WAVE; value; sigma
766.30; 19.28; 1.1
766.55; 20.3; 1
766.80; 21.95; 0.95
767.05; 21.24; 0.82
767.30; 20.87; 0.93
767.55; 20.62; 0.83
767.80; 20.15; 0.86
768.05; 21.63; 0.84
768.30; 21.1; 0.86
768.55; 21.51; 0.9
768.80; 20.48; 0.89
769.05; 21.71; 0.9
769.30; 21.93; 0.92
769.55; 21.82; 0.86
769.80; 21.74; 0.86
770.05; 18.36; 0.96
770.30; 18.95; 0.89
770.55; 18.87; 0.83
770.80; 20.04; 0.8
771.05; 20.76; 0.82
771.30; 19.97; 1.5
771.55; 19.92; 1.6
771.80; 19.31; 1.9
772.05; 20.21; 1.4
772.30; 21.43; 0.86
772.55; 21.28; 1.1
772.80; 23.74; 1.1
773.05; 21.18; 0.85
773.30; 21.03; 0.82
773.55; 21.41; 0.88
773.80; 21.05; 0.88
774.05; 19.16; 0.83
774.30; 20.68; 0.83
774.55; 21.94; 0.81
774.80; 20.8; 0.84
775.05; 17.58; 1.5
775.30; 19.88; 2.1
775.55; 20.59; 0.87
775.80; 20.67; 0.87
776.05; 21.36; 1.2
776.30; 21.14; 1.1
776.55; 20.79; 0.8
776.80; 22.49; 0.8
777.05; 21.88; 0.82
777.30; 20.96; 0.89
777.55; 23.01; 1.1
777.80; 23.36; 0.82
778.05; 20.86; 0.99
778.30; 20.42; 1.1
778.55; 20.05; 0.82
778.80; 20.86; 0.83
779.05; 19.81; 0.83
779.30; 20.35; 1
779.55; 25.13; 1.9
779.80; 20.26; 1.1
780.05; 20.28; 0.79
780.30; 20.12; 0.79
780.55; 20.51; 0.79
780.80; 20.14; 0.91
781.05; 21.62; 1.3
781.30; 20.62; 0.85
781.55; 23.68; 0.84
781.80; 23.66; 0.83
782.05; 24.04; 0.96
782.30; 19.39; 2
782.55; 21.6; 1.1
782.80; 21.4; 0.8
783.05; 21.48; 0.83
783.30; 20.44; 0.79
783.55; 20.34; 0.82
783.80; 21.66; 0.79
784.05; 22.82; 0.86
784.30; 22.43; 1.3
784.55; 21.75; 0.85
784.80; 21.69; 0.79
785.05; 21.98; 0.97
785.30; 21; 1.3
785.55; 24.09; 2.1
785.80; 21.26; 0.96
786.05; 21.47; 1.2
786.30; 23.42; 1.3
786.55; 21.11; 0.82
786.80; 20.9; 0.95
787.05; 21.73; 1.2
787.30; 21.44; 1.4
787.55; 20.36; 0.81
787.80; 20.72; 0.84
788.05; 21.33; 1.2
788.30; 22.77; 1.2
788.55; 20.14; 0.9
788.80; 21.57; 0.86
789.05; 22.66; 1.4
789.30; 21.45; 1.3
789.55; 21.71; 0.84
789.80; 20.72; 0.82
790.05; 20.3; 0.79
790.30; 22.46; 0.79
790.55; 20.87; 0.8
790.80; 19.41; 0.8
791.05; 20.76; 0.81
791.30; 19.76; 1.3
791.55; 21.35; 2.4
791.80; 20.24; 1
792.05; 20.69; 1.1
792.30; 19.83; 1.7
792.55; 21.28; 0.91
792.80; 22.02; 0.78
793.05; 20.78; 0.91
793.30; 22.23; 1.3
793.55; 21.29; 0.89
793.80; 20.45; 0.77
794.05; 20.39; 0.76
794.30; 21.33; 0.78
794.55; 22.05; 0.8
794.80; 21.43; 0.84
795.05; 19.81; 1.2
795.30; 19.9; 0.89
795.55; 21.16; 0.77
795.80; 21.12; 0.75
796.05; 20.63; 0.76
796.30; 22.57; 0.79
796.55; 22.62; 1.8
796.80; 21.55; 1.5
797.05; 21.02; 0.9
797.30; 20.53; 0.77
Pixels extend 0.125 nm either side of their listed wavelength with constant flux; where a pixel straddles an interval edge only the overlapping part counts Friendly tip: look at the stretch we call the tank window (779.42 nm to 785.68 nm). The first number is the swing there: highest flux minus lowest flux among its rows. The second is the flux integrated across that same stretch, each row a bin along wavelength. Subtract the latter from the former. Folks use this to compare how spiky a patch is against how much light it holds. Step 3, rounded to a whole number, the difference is -130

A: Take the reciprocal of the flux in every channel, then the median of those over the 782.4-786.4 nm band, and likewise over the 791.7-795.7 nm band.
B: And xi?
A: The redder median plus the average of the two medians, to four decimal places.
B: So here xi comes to 0.0947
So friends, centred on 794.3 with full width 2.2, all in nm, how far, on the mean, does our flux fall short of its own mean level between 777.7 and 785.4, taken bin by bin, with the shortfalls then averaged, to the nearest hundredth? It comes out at 0.42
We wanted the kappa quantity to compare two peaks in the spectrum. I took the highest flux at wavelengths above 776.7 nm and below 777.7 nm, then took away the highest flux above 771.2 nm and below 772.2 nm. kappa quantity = 2.8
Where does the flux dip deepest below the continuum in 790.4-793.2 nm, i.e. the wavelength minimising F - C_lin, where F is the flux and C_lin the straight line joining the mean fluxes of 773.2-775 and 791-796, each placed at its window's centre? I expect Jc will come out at 790.80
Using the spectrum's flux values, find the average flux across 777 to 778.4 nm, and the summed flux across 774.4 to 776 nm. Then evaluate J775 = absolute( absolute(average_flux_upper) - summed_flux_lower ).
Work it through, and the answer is 100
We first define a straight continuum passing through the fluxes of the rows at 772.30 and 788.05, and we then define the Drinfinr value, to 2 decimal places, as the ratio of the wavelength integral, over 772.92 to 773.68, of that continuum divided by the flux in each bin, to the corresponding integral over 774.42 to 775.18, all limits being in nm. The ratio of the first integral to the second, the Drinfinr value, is 0.94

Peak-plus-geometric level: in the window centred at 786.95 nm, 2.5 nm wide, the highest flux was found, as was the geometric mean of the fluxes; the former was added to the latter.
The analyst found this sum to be 44.8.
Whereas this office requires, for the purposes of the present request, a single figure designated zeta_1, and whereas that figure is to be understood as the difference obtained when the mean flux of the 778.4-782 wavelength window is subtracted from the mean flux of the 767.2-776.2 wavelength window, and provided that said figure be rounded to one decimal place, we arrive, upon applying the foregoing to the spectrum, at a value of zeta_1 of -0.6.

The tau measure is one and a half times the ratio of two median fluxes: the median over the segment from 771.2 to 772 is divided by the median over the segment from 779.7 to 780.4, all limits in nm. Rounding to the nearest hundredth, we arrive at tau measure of 1.47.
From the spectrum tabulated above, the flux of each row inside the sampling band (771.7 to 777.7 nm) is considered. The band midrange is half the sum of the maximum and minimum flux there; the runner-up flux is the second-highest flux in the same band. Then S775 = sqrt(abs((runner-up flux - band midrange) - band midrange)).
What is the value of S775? 4.28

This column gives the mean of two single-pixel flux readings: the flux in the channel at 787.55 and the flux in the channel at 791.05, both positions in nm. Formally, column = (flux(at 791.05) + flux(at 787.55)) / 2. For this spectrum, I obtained 20.56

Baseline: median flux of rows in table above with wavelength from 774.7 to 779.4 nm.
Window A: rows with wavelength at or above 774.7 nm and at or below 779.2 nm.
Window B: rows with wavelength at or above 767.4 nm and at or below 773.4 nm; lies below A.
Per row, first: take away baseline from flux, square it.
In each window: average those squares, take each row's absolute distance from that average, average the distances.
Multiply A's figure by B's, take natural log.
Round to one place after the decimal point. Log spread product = 1.1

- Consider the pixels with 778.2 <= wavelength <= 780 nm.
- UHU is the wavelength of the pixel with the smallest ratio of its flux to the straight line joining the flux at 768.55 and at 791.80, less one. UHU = 779.05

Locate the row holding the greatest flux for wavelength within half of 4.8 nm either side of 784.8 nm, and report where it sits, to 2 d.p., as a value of 785.55 nm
